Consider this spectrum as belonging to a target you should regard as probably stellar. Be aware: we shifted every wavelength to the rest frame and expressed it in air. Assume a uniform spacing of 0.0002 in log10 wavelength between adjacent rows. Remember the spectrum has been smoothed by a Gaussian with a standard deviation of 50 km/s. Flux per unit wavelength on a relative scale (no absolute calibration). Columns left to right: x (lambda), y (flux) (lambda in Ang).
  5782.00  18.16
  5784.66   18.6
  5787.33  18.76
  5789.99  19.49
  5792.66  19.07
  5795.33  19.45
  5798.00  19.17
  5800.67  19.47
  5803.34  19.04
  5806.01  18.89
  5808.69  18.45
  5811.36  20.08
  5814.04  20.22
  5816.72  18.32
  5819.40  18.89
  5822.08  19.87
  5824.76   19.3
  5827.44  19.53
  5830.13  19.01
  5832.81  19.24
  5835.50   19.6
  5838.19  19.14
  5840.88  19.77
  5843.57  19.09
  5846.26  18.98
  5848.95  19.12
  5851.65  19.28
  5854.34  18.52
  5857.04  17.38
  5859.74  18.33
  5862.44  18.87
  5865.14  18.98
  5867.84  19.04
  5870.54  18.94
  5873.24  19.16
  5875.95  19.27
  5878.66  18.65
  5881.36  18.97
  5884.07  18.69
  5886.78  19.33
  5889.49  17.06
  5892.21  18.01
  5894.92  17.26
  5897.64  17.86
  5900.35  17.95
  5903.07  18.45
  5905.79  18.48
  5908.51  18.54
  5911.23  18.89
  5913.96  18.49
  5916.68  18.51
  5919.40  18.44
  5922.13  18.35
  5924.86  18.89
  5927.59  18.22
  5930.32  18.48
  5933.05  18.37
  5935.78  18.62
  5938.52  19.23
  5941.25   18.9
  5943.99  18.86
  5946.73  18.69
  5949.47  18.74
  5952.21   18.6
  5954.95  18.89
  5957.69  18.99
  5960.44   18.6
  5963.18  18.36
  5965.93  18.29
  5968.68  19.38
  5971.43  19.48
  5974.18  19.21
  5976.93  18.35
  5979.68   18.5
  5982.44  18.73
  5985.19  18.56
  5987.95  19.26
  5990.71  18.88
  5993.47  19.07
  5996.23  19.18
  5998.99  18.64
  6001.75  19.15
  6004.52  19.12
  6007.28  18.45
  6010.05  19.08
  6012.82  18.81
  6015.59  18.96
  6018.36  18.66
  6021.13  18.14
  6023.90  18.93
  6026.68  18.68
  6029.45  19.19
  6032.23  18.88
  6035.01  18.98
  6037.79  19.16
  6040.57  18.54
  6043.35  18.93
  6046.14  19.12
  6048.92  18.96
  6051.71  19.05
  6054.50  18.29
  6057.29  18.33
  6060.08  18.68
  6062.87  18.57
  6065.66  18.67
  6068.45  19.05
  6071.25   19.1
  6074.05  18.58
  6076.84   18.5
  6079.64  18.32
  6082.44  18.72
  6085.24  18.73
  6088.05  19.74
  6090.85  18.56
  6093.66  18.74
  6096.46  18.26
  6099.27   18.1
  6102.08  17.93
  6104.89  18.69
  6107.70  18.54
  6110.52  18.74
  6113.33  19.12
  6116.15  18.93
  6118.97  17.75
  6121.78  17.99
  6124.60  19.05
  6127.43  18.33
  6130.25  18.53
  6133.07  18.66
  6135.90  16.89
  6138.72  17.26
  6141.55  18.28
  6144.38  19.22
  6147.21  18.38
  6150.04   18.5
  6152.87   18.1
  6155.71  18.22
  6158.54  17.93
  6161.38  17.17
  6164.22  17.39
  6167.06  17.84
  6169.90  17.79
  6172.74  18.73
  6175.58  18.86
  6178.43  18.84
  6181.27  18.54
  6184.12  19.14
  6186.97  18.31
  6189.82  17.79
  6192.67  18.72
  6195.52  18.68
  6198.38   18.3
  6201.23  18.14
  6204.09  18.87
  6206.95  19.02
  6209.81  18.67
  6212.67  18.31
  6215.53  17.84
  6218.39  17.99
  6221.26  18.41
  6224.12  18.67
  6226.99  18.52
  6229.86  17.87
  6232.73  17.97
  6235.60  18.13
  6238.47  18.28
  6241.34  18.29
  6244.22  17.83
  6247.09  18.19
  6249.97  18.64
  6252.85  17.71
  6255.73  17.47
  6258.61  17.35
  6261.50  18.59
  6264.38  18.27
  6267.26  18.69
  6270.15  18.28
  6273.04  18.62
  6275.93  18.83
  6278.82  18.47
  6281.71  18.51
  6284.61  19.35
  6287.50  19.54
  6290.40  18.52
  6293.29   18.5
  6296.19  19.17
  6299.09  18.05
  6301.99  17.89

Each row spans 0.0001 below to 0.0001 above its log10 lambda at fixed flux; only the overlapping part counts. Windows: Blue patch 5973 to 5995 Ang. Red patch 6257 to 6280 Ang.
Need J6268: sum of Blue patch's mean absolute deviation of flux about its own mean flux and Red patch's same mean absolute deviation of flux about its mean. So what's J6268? 0.60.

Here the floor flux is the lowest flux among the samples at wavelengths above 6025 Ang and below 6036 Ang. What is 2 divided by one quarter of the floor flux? 0.428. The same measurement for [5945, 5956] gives 0.430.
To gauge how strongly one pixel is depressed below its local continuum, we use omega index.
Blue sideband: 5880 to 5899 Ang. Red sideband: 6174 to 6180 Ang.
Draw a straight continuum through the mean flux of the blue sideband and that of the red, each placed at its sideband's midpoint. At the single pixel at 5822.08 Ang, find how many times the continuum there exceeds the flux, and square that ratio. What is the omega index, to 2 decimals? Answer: 0.82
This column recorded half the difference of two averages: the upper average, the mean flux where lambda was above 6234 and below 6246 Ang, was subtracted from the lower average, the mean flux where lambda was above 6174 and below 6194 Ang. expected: 0.2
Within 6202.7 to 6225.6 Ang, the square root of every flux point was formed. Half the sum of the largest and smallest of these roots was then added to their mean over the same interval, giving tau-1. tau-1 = 8.590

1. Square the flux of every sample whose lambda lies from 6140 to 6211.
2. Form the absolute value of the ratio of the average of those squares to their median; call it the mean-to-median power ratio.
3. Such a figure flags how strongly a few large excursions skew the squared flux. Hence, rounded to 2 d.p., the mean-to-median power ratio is 1.00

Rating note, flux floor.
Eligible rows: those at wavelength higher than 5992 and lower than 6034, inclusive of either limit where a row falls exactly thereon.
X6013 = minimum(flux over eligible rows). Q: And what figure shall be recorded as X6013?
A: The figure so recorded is 18.14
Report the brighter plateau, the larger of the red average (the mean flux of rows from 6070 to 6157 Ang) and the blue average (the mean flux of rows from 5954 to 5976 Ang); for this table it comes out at 18.9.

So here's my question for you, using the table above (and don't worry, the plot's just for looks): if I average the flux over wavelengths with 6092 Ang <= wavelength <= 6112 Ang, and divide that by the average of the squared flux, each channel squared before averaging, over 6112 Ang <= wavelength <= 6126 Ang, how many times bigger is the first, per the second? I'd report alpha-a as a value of 0.0534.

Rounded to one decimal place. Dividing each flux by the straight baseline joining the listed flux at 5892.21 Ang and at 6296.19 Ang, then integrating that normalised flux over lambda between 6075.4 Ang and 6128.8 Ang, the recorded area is 53.3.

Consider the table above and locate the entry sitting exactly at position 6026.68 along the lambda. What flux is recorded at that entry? 18.68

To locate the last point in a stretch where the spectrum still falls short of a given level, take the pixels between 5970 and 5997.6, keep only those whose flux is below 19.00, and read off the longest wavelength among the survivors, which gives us 5990.71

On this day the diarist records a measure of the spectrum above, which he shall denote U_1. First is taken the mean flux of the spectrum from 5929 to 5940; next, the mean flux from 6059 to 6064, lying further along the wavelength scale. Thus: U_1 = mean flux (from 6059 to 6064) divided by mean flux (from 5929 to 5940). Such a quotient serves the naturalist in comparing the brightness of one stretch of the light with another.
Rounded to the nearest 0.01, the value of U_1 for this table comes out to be 1.00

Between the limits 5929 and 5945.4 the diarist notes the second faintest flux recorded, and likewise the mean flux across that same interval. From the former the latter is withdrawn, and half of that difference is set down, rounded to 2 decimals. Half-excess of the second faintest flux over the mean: -0.13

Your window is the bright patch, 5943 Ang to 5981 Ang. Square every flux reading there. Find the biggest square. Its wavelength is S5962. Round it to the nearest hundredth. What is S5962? 5971.43 Ang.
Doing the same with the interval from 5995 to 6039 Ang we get 6029.45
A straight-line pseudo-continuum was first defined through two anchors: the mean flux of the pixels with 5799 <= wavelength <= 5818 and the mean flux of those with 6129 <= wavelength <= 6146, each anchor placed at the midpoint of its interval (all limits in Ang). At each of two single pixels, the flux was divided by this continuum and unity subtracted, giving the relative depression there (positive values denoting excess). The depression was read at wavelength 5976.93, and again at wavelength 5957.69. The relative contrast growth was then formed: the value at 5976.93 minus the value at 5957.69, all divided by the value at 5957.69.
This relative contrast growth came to -2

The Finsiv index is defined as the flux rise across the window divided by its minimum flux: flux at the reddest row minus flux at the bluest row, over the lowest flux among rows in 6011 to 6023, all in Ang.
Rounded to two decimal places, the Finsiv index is -0.04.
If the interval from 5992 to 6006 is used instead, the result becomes 0.00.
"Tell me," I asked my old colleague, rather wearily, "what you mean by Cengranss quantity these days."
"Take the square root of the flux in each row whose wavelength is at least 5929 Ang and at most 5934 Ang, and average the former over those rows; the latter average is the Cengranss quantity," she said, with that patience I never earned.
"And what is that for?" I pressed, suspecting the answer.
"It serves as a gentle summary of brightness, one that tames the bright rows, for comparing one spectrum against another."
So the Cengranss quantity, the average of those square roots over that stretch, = 4.29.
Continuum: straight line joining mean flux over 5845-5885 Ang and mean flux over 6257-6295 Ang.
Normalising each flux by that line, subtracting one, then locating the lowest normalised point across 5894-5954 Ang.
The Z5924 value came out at 5894.92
